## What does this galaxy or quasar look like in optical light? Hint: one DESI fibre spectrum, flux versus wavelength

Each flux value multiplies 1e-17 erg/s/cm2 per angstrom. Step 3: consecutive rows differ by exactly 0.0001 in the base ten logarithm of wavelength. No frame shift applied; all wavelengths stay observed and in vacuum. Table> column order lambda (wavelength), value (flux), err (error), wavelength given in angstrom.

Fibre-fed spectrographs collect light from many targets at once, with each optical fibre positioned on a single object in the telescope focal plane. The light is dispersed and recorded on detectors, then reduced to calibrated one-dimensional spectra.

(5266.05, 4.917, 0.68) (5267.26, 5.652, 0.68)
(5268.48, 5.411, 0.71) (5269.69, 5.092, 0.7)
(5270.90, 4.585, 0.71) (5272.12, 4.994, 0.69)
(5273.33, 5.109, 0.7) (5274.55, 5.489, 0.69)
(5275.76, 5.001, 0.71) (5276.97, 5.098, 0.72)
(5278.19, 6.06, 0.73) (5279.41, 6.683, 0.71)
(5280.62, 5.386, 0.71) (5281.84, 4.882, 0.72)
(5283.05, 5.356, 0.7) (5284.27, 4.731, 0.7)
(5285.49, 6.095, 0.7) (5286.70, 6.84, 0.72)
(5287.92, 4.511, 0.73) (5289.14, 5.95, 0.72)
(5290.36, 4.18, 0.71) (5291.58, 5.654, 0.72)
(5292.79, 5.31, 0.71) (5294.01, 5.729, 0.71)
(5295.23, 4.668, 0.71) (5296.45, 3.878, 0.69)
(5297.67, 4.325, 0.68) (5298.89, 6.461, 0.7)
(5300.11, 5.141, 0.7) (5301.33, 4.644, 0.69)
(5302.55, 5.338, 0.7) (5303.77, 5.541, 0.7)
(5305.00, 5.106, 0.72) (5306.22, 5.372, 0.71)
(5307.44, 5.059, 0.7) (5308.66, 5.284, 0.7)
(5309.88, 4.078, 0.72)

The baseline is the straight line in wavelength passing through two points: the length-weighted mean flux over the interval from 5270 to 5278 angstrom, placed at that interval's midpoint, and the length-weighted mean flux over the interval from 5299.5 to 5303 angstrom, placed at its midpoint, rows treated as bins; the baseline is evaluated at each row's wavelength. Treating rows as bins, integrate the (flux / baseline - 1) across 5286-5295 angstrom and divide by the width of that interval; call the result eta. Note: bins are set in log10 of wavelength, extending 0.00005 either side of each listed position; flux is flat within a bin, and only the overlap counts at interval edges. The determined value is 0.07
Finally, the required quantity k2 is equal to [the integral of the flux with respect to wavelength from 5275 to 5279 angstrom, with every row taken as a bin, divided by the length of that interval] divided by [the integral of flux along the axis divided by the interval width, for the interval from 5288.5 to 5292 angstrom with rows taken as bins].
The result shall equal 1.04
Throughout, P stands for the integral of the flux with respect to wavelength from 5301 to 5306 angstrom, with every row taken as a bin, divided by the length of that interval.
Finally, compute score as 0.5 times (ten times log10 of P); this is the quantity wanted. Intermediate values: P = 5.2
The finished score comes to 3.58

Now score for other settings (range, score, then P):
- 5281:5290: 3.68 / 5.4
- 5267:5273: 3.54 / 5.1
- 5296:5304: 3.52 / 5.0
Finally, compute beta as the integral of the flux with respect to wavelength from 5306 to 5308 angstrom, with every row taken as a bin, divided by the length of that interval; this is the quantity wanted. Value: 5.19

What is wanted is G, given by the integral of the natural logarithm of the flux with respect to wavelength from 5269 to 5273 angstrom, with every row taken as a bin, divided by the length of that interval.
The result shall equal 1.593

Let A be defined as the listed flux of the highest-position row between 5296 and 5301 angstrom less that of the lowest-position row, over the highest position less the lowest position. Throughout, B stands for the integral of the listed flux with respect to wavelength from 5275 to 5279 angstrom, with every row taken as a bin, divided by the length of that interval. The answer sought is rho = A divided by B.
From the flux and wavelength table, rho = 0.06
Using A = 0.3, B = 5.5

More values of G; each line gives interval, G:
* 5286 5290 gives 1.720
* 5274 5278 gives 1.664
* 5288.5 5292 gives 1.640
